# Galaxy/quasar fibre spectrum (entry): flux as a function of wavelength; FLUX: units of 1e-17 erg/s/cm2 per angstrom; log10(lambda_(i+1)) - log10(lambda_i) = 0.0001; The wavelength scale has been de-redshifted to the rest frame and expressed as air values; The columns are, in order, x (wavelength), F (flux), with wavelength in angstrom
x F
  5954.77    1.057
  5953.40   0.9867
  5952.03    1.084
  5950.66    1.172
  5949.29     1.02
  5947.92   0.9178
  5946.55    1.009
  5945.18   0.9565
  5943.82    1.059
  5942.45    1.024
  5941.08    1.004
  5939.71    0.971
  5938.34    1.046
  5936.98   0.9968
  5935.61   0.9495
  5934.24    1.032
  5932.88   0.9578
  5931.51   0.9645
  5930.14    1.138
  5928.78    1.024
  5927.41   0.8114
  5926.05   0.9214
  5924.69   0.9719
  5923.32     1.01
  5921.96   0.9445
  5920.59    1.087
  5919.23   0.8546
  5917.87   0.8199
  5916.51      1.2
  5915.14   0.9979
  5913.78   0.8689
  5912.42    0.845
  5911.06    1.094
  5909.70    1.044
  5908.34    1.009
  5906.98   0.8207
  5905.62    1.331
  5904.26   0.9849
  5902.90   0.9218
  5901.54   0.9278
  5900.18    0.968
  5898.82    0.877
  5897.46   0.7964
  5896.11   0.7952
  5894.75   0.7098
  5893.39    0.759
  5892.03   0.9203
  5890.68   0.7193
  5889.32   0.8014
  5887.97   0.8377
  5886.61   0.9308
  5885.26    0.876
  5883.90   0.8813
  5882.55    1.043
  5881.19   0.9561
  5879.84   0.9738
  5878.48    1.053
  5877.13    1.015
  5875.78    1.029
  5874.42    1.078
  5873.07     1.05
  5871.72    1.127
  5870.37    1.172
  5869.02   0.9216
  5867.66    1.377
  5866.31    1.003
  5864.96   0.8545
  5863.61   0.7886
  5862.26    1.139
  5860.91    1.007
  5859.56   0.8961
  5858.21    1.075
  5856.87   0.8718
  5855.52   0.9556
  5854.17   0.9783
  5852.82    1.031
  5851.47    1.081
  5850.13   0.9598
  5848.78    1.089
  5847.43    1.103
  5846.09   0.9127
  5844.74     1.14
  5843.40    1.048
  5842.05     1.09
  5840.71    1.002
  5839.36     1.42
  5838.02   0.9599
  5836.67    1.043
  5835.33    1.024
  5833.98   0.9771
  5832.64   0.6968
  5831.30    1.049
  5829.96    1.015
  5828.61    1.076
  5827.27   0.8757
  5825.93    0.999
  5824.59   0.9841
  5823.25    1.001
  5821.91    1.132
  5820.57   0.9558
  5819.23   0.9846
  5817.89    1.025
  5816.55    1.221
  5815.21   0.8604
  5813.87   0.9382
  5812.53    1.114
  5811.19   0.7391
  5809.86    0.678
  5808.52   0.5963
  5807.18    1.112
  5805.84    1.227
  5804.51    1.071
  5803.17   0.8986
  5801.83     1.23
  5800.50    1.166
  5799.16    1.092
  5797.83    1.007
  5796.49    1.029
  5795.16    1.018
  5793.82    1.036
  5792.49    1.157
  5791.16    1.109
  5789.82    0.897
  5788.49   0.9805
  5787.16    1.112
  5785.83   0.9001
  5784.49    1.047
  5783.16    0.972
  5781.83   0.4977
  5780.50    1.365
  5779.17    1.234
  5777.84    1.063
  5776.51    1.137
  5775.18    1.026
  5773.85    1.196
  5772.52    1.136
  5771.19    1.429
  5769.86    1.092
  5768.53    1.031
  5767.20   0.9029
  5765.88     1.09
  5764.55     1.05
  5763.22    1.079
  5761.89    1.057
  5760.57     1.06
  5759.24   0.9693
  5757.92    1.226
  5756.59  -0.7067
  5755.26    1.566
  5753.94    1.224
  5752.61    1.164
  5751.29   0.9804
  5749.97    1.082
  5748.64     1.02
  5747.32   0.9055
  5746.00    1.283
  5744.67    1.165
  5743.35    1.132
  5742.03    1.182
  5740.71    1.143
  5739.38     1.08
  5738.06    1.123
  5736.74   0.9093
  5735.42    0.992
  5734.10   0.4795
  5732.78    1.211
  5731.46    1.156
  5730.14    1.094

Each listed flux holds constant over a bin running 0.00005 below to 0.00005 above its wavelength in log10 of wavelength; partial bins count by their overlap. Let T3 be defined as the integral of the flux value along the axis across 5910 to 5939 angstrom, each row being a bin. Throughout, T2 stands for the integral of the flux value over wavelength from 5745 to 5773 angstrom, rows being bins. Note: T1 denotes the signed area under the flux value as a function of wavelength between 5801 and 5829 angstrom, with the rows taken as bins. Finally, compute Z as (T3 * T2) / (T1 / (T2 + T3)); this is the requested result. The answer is 1698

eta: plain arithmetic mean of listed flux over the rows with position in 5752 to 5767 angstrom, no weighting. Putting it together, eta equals 0.98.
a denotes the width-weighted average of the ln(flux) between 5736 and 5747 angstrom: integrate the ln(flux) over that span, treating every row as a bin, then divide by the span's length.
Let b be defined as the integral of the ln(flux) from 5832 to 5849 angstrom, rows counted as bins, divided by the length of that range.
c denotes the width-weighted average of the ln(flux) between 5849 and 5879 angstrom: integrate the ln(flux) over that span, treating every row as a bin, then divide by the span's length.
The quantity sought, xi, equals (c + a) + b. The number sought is 0.15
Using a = 0.11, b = 0.026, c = 0.01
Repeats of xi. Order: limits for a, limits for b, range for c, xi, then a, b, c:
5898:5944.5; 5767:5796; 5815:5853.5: 0.04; -0.02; 0.044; 0.02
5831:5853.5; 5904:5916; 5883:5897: -0.18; 0.03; -0.008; -0.20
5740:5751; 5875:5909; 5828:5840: 0.02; 0.10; -0.095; 0.01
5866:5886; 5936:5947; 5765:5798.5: 0.08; 0.03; 0.006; 0.04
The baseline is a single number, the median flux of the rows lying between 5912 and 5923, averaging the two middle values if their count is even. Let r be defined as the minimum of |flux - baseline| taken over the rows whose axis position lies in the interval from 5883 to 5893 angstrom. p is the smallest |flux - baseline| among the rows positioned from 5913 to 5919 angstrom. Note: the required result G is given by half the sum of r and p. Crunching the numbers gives 0.026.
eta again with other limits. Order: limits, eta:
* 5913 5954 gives 0.99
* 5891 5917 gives 0.94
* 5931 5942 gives 0.99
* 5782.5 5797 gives 1.02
